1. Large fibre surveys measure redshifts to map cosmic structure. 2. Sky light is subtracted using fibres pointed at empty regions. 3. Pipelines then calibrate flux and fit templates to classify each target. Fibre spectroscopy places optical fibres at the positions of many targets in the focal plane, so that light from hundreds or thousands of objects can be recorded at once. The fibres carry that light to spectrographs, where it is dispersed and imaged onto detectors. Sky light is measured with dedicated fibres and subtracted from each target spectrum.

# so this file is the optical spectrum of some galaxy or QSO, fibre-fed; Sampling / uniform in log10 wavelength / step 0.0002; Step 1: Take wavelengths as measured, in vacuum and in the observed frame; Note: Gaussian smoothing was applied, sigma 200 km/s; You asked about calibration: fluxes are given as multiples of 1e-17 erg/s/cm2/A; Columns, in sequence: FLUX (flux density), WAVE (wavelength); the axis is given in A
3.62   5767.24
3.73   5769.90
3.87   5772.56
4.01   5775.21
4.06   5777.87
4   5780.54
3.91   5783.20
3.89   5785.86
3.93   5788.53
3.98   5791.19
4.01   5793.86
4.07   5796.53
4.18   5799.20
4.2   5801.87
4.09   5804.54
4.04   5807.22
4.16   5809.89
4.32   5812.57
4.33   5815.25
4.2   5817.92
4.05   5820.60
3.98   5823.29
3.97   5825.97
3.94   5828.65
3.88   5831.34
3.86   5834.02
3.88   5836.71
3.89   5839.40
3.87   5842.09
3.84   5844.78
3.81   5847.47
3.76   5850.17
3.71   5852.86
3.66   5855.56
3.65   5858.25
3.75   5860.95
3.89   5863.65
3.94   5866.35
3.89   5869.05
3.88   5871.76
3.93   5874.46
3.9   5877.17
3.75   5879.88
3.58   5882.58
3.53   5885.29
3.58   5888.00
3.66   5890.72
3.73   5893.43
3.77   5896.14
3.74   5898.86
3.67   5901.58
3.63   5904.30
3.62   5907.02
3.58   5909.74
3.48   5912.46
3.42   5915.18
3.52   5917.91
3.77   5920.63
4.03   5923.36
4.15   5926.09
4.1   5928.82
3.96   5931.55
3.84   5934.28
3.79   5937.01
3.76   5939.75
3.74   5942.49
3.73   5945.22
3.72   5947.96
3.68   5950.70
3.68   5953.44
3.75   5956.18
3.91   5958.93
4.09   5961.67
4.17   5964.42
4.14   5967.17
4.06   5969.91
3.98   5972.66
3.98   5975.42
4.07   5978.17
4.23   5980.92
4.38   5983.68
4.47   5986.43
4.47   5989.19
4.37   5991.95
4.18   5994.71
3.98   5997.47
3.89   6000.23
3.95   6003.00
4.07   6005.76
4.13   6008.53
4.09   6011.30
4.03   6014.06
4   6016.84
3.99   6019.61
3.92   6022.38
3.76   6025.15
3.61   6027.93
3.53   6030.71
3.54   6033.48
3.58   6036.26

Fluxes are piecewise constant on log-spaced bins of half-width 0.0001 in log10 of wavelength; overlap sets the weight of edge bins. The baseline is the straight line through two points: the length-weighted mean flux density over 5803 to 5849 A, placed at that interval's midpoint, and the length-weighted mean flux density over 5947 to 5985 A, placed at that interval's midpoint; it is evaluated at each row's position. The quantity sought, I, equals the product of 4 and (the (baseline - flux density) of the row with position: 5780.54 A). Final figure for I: 0.04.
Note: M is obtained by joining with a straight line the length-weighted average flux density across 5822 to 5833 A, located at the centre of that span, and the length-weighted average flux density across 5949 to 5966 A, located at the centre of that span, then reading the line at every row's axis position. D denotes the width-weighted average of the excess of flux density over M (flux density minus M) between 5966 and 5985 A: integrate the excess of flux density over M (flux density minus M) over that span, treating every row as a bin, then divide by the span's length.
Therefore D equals 0.25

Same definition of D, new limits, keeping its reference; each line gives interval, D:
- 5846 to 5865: -0.18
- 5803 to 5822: 0.22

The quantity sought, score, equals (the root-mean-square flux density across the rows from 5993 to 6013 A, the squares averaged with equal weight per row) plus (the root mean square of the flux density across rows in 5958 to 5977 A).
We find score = 8.09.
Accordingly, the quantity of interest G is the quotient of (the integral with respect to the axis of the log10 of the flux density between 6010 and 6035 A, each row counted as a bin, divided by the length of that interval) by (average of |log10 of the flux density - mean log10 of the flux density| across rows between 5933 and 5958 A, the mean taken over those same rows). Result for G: 136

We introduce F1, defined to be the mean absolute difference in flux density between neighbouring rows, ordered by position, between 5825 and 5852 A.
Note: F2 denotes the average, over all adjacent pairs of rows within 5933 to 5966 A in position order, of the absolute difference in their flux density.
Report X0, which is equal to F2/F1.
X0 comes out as 2.0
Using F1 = 0.03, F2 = 0.059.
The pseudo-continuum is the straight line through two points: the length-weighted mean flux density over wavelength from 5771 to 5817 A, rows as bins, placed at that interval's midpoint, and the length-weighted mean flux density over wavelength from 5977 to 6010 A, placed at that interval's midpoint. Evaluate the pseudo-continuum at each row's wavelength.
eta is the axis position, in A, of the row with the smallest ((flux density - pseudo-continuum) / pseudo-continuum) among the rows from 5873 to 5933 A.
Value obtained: 5915.18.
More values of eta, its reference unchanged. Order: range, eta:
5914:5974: 5915.18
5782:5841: 5834.02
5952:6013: 5953.44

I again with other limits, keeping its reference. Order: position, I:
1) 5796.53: -0.25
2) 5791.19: 0.12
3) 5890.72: 1.35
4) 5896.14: 0.91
